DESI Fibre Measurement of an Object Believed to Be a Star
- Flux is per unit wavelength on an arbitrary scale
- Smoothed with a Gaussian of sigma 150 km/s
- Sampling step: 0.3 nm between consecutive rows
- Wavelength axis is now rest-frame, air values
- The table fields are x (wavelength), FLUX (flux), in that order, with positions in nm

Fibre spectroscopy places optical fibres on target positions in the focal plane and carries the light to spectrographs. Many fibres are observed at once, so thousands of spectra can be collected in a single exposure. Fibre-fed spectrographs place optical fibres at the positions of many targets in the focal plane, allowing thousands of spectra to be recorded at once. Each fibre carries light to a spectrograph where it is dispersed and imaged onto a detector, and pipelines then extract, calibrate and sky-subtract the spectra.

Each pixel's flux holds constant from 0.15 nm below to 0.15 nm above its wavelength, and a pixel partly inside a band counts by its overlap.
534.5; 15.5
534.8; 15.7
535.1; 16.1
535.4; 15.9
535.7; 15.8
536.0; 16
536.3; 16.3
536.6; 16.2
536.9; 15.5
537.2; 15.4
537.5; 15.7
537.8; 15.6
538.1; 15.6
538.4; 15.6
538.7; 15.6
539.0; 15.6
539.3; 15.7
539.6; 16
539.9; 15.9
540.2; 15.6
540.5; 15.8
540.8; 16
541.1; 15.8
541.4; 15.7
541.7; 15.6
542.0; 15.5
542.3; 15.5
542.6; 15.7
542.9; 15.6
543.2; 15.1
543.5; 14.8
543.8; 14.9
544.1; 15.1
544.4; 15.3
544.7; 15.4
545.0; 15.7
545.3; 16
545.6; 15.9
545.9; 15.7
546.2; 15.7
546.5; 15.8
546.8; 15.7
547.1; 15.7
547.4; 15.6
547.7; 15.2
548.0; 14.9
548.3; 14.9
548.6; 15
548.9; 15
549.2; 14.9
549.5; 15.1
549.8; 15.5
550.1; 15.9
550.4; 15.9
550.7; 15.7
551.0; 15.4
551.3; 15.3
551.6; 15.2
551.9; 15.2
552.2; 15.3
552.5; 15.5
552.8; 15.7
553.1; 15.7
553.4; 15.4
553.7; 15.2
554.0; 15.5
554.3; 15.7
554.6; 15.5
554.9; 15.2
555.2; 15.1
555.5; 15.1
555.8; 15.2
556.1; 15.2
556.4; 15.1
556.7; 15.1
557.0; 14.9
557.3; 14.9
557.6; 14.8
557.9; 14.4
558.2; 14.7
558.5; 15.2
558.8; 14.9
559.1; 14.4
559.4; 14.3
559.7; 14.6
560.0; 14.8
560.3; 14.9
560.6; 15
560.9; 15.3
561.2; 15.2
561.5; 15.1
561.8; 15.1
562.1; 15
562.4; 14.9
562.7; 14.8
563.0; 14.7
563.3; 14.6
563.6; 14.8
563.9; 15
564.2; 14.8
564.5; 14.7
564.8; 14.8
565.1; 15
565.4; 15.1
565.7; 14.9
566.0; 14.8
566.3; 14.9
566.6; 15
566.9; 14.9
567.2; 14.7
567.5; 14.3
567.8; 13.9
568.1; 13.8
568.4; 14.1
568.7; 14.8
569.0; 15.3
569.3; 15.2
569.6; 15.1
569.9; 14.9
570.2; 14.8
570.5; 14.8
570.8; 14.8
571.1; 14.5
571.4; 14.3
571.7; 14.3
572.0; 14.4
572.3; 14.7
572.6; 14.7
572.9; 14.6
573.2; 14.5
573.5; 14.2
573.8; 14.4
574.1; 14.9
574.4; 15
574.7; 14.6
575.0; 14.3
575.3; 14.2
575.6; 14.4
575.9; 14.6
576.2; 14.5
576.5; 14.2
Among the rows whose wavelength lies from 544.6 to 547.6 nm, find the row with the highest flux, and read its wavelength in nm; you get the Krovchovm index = 545.3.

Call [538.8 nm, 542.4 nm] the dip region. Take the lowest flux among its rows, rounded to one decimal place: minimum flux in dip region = 15.5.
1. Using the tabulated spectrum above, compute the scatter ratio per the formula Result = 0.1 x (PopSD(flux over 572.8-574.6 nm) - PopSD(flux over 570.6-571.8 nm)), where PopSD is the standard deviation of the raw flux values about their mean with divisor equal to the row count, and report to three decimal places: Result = 0.007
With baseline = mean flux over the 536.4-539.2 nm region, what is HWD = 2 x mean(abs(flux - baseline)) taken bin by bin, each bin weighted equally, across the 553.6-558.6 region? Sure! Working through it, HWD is 1.1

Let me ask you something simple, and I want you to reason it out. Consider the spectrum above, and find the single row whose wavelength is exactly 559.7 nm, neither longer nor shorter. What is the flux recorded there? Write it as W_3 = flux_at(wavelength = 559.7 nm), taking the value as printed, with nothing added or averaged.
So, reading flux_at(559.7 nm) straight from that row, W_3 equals 14.6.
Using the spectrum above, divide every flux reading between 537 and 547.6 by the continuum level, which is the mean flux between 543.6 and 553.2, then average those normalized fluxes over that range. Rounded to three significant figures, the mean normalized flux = 1.01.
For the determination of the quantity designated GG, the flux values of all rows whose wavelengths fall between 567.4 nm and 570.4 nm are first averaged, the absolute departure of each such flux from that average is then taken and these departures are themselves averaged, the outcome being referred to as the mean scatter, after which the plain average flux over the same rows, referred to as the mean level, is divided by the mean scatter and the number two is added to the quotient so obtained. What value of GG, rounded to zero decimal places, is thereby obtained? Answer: 33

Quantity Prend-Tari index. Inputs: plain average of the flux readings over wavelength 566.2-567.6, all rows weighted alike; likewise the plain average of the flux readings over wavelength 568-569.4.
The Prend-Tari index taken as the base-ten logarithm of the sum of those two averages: 1.47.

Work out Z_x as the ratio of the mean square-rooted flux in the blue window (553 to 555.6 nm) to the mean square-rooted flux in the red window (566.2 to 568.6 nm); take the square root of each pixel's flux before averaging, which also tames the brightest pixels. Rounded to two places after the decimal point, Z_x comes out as 1.03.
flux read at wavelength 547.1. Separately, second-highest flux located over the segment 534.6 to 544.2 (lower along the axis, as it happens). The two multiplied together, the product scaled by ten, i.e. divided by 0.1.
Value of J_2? 2543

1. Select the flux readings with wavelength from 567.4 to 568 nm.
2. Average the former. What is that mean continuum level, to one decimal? 14.1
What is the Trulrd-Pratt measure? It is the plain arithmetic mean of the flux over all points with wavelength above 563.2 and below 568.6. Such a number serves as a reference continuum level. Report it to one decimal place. 14.7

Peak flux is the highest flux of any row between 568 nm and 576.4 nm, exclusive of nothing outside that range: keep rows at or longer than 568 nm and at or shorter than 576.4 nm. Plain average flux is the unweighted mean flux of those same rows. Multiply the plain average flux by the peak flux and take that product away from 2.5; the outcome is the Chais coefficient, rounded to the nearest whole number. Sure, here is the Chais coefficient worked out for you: -221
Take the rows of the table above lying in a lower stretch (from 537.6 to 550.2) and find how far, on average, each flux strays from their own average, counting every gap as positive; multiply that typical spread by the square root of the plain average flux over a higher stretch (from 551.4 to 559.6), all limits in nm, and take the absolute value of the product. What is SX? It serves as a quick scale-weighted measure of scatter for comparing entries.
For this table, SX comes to 1.1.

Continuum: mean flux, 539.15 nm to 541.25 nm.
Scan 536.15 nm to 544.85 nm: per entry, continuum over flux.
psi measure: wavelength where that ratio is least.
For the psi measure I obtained 536.3 nm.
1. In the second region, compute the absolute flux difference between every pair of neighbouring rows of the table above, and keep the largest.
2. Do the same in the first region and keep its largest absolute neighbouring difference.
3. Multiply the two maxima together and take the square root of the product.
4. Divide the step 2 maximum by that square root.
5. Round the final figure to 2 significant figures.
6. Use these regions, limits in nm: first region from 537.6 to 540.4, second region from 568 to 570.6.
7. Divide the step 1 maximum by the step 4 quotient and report 1.1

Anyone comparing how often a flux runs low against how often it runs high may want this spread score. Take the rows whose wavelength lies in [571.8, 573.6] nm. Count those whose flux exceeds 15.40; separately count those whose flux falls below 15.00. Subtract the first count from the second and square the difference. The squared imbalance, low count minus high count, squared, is 36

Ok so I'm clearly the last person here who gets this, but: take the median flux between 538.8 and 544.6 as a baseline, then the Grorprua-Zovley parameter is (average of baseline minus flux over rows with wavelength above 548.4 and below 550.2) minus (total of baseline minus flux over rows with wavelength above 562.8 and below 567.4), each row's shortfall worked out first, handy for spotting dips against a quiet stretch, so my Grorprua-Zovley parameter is -11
